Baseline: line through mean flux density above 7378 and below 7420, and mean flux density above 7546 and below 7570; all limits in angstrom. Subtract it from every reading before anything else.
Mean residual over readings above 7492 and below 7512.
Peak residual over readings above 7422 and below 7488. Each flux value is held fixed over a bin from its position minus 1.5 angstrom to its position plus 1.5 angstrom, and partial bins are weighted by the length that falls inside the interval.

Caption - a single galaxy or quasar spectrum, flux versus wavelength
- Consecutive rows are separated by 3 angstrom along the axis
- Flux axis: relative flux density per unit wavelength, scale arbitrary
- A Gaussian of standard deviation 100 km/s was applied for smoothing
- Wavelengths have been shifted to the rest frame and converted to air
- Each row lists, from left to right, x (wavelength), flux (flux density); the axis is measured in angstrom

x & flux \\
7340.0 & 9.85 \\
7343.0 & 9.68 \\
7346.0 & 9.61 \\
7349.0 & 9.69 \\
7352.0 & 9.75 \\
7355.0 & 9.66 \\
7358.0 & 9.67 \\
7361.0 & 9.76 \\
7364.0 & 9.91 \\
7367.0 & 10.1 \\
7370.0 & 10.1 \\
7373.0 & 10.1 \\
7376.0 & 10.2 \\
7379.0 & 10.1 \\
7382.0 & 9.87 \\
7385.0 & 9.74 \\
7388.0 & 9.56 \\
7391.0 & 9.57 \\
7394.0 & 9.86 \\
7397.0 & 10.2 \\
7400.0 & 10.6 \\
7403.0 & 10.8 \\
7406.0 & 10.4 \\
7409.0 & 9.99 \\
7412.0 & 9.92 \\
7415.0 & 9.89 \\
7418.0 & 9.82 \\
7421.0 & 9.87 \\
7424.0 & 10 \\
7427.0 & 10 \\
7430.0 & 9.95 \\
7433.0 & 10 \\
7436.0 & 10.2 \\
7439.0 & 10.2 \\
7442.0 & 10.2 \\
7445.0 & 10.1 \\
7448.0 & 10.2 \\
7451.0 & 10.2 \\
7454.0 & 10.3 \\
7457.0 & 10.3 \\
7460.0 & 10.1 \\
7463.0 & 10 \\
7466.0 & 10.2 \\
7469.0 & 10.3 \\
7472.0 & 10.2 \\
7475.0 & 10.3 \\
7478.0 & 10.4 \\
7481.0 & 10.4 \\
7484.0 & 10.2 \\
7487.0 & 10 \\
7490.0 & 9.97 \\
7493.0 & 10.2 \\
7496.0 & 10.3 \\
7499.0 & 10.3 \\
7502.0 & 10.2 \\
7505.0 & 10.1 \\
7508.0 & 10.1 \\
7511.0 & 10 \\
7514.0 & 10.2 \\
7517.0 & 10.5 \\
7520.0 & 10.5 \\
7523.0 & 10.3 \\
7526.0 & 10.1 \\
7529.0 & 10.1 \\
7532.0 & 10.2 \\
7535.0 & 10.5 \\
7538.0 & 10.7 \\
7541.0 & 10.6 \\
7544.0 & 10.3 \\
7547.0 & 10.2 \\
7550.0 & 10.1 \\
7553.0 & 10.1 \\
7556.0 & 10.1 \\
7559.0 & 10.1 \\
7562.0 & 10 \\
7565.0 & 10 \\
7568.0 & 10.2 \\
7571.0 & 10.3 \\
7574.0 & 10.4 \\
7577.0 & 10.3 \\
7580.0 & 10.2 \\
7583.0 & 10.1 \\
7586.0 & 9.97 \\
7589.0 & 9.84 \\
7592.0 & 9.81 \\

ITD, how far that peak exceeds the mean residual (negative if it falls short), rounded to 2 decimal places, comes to 0.24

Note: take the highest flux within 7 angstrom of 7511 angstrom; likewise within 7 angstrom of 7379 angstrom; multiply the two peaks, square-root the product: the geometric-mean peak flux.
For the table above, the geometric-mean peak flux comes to 10.3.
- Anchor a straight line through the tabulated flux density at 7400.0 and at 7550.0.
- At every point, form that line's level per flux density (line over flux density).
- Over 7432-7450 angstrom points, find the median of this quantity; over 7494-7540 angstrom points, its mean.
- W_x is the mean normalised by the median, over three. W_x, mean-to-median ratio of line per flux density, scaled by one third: 0.323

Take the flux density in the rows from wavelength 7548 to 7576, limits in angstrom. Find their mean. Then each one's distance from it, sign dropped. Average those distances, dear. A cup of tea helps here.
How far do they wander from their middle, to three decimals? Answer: 0.104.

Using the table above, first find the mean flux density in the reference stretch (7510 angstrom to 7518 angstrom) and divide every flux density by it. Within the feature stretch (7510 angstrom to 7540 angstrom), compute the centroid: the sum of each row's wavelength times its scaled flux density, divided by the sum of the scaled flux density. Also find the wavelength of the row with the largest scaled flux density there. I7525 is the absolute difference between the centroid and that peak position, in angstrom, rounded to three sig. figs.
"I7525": 13.4 angstrom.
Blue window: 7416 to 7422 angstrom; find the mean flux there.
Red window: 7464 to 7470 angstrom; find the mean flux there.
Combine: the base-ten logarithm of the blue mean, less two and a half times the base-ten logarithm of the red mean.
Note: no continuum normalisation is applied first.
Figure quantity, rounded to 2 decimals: -1.53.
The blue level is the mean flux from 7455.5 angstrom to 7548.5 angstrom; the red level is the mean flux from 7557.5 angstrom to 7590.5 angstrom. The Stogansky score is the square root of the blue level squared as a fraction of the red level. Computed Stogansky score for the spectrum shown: 3.22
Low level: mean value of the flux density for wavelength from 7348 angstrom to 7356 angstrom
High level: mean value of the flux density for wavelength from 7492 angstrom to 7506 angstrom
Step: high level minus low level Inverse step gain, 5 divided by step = 9.6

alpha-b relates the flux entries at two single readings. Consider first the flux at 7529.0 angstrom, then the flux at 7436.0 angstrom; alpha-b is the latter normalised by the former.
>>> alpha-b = 1.010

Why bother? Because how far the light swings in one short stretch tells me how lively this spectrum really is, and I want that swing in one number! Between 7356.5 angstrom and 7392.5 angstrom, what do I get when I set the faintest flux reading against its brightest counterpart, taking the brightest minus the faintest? 0.64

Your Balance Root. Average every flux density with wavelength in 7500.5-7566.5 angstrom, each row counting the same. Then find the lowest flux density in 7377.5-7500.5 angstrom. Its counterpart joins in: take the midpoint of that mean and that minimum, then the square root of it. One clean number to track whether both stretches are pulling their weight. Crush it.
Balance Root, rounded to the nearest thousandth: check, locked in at 3.145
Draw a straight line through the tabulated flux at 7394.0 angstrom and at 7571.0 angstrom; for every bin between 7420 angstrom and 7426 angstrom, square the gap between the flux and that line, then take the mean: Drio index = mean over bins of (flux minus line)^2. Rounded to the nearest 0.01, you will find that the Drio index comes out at 0.00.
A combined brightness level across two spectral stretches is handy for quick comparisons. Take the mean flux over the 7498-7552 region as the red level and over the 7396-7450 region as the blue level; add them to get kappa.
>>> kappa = 20.4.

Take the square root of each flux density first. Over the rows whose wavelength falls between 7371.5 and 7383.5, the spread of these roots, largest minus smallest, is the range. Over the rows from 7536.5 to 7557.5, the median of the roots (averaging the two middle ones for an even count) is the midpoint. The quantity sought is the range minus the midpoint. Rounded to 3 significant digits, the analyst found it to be -3.14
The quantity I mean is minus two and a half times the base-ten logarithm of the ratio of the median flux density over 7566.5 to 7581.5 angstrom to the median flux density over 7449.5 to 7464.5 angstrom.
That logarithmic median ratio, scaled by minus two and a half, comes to -0.011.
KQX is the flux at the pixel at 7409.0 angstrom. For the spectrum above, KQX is 9.99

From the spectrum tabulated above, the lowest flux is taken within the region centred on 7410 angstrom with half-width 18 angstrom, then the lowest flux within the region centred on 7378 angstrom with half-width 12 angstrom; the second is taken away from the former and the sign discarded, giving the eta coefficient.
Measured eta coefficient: 0.26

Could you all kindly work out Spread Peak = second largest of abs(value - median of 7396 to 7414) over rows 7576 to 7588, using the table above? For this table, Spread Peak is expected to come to 0.20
